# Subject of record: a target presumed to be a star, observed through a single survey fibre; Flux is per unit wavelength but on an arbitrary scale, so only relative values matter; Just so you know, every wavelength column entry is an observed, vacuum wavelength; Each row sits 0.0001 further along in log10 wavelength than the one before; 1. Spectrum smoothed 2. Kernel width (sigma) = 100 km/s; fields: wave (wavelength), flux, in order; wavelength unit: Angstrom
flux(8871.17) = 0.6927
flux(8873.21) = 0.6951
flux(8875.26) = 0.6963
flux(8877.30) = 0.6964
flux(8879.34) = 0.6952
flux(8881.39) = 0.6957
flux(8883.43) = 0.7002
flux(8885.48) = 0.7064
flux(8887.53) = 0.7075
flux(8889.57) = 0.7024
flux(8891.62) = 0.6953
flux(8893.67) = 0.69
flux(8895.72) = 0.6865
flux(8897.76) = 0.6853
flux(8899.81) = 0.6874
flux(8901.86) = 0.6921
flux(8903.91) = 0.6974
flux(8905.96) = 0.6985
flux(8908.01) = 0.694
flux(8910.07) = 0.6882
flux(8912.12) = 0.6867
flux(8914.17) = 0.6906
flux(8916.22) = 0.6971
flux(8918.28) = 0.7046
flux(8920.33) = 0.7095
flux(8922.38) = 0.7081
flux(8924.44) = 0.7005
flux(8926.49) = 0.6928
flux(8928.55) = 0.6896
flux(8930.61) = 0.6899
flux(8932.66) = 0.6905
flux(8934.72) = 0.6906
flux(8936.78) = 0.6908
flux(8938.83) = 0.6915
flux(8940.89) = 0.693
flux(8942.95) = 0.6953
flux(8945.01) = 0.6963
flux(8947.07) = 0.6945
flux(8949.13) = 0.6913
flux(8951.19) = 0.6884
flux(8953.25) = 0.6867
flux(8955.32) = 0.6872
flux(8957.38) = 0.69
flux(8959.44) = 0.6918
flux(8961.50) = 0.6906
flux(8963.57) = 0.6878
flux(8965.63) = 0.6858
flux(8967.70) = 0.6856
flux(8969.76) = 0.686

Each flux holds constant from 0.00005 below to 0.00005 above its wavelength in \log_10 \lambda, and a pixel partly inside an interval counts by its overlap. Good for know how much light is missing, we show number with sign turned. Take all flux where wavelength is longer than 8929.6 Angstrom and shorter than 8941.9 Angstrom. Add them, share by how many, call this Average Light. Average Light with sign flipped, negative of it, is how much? -0.691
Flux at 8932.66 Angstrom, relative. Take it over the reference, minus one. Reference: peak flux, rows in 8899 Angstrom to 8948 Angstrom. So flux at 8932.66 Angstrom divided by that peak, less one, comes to -0.027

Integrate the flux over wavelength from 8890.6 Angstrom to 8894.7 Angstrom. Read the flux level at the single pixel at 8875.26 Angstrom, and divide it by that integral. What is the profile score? 0.245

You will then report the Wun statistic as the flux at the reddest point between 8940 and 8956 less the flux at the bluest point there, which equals -0.006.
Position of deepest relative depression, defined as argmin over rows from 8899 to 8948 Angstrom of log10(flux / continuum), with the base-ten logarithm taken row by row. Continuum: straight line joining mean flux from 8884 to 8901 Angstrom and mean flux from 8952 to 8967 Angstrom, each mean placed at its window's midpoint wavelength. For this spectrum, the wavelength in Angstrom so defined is 8899.81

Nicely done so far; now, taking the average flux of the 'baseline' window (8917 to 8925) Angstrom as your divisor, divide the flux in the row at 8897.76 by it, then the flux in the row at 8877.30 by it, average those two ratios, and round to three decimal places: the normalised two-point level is 0.979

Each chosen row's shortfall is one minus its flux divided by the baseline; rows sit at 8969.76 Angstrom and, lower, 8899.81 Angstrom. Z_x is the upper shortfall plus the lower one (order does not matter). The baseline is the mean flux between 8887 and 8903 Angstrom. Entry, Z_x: 0.019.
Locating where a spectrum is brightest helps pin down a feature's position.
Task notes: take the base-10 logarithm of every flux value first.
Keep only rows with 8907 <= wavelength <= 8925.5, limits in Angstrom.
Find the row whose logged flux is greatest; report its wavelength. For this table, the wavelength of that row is 8920.33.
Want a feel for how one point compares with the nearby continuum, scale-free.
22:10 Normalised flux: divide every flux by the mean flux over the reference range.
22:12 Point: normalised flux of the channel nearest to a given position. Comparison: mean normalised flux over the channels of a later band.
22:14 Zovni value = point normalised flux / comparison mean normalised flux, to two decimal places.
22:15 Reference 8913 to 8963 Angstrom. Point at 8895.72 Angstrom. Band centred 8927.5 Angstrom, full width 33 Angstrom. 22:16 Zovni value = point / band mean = 0.99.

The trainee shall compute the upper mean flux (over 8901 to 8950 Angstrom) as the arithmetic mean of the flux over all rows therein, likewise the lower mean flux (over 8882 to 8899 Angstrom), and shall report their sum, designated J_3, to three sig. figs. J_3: 1.39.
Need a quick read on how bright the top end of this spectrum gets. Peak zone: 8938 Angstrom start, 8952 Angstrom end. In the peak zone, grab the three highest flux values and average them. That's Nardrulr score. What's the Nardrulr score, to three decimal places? 0.695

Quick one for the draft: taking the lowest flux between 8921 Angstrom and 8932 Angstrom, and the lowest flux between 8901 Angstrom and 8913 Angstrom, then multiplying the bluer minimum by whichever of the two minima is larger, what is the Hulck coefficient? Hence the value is 0.474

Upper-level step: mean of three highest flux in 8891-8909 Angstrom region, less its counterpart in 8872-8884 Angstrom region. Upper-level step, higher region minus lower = -0.001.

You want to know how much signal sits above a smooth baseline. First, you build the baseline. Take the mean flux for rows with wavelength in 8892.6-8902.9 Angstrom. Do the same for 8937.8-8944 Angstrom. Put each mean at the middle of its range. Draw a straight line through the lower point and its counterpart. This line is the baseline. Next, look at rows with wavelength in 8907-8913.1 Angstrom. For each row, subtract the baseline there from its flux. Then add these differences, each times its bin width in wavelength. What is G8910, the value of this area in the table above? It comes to 0.00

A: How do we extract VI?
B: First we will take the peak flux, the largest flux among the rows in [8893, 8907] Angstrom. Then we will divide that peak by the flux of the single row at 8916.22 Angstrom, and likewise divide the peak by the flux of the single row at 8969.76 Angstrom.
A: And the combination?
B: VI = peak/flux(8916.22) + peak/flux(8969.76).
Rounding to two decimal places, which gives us 2.02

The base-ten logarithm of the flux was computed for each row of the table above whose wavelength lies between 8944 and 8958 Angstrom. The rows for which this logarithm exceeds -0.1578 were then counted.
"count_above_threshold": 1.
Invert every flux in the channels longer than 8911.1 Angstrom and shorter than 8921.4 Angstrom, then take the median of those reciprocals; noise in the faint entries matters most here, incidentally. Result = 1.435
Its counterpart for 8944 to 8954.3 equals 1.447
